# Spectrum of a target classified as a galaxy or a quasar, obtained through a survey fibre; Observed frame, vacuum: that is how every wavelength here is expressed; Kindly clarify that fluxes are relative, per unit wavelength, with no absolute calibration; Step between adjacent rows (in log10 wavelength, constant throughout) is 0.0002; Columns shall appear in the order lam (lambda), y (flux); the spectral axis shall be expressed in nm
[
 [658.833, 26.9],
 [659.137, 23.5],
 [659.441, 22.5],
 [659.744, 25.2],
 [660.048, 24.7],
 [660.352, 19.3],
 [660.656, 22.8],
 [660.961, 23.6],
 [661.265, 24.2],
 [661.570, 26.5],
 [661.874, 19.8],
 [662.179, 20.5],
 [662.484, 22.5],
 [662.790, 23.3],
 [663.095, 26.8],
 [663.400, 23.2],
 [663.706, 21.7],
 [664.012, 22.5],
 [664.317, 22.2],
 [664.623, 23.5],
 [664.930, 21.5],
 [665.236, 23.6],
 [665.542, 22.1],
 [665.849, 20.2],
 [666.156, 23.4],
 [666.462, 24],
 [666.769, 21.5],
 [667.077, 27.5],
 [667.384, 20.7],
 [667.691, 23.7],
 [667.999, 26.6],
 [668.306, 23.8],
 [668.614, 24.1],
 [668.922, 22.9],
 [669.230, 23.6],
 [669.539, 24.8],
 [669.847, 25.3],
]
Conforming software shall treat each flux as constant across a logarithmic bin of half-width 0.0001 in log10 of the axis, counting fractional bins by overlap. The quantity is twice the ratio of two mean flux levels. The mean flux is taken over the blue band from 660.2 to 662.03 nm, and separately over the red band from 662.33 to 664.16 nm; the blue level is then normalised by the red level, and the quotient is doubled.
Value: 1.95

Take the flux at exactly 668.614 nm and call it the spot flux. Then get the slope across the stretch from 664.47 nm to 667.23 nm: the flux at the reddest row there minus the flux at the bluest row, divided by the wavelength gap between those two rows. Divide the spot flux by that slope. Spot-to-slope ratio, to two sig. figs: 15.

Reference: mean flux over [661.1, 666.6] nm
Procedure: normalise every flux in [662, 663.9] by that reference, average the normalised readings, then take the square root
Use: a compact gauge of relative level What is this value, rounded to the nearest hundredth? 1.00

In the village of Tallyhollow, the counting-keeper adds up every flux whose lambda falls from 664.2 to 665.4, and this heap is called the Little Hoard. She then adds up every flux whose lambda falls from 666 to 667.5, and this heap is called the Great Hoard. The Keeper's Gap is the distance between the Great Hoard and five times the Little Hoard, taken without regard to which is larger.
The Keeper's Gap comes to 337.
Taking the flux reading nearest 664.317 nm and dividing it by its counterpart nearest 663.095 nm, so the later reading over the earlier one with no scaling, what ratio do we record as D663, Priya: 0.83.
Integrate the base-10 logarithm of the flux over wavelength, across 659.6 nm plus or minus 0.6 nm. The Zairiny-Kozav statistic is 1.7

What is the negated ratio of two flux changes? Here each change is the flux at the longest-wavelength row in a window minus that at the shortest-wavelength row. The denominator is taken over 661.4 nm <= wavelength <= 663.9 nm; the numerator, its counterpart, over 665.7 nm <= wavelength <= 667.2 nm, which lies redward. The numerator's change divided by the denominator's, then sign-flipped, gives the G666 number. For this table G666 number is 1.5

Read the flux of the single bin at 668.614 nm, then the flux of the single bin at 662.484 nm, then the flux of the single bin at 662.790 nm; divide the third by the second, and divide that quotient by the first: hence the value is 0.0430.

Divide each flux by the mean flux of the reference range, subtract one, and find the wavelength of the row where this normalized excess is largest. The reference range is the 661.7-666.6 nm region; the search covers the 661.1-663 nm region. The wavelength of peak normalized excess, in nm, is 661.570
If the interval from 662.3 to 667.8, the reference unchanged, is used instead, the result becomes 667.077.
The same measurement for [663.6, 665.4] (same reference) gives 665.236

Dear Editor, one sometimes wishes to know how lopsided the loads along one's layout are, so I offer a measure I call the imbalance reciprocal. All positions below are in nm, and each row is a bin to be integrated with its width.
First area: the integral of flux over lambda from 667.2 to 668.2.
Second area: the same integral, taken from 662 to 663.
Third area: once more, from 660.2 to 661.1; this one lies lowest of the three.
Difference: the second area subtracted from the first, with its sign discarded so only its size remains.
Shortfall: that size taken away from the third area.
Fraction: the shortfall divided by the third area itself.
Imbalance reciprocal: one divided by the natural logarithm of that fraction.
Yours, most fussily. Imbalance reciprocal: -12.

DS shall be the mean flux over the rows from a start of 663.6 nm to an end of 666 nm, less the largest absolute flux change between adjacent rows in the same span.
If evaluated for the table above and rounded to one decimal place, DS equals 20.1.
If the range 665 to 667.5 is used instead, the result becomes 16.1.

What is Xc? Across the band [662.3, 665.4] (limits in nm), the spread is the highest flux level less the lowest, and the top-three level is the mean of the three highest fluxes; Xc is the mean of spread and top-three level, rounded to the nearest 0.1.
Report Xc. 15.0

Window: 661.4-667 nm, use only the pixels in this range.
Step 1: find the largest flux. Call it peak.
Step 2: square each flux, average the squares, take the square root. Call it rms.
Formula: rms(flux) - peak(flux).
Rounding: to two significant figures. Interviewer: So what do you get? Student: -4.0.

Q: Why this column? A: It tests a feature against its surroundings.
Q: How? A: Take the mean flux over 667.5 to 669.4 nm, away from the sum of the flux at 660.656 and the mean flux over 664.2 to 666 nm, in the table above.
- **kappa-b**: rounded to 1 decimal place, 20.9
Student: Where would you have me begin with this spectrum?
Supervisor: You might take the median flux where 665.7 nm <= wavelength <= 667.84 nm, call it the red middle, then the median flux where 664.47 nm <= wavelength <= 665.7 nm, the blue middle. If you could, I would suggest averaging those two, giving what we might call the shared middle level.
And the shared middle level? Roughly 23.1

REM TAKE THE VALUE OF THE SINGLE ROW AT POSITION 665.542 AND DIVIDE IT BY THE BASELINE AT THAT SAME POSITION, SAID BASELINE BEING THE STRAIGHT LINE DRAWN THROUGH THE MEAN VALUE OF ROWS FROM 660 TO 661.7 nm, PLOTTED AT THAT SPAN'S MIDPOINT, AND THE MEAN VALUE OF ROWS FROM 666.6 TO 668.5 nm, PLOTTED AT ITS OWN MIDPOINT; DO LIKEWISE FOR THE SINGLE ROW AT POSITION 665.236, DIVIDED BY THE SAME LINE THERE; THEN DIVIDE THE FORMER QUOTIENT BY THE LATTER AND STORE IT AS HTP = 0.94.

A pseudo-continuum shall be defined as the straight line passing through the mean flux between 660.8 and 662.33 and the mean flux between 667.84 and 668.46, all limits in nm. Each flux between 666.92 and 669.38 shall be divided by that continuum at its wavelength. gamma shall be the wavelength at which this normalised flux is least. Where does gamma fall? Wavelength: 667.384 nm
